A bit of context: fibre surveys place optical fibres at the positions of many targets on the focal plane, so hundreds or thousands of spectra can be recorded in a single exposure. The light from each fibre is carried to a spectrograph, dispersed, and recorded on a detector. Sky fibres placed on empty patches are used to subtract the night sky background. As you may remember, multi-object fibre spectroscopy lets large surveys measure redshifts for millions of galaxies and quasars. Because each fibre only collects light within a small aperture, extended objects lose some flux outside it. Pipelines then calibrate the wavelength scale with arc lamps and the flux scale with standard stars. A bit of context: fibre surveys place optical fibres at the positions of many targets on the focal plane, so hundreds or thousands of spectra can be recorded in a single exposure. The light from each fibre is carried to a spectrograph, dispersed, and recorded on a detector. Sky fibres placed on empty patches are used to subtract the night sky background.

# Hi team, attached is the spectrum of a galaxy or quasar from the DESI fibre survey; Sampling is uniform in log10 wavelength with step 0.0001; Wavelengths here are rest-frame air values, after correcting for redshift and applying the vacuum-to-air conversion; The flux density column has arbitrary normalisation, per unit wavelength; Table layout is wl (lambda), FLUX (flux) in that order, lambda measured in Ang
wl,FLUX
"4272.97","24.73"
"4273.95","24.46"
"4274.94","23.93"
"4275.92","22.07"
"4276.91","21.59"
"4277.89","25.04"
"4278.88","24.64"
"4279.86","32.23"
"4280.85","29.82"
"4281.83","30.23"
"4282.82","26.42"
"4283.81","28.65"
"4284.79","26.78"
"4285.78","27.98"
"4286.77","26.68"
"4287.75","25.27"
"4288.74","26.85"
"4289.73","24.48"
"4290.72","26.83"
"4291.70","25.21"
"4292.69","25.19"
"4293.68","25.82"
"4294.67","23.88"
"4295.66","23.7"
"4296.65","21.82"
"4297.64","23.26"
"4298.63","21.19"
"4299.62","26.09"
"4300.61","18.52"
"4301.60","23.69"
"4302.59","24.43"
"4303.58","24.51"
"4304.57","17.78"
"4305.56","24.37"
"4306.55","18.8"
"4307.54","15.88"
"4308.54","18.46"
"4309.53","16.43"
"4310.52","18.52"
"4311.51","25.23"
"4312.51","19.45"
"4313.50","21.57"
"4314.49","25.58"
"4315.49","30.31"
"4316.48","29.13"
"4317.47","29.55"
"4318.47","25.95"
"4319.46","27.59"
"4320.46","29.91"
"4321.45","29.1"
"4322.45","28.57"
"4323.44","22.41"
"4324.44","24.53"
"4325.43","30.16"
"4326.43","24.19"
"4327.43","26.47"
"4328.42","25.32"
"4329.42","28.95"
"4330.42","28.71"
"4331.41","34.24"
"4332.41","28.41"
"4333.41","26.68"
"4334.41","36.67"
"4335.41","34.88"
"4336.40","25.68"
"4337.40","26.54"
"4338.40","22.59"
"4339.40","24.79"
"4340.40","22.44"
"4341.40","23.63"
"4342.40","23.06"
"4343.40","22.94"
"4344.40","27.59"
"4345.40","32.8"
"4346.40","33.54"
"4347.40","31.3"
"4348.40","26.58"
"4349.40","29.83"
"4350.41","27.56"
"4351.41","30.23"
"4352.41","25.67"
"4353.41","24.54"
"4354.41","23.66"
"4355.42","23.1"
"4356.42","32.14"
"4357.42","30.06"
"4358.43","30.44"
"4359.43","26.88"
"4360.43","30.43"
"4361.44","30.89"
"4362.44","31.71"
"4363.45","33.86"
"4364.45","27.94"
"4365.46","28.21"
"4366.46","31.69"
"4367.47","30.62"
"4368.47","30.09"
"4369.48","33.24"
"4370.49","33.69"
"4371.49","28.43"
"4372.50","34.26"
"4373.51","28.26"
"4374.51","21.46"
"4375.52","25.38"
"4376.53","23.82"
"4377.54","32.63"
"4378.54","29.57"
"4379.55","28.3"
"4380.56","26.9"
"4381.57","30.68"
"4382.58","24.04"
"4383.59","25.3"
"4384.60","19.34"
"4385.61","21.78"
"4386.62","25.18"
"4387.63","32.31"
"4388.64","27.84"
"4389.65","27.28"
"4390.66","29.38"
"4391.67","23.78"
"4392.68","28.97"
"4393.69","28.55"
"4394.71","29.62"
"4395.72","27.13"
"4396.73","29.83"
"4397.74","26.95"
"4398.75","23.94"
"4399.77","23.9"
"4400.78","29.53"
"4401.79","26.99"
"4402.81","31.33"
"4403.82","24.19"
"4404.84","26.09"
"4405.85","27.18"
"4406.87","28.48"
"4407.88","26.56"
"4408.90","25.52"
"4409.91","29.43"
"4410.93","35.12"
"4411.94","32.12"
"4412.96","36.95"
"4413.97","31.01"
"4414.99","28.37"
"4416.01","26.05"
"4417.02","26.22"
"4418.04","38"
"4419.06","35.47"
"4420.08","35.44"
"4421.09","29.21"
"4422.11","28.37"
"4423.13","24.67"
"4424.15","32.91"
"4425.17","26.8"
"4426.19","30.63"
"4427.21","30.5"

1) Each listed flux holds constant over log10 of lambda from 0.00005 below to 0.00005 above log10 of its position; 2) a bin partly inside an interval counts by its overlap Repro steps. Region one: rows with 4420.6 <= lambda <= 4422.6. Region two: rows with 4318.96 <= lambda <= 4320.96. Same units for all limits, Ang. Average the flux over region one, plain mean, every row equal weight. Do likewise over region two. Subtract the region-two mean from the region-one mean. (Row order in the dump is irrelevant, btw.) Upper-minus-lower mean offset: 0.0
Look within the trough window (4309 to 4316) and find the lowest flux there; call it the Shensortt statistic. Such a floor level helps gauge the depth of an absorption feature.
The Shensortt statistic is 16.43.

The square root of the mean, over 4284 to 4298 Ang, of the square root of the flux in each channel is 2.24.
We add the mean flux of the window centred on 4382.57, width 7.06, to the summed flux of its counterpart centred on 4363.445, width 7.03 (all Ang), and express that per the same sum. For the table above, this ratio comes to 1.12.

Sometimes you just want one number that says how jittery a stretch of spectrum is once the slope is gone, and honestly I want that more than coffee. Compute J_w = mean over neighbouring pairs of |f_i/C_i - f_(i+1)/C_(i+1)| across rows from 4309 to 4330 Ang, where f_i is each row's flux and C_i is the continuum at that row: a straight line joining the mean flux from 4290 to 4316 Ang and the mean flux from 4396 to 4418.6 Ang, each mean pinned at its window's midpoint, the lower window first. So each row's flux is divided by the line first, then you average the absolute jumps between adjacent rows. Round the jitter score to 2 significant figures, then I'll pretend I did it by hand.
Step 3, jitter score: 0.13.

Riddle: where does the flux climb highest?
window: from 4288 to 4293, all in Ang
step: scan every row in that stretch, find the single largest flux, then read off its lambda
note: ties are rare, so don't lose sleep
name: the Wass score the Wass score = 4288.74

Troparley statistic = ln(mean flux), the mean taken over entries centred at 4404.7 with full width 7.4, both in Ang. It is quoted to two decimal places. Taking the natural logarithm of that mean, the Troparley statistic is 3.31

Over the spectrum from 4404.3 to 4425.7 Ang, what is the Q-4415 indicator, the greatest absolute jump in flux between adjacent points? 12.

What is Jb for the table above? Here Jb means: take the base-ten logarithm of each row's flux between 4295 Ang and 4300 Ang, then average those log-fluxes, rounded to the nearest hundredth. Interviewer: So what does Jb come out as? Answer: 1.36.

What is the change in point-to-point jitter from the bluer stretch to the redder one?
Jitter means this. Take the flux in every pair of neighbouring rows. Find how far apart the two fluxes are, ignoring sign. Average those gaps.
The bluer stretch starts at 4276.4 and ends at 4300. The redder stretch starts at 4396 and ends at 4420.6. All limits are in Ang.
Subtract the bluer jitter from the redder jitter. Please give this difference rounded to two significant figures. 1.2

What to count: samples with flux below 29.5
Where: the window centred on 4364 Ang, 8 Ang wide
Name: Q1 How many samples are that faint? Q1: 2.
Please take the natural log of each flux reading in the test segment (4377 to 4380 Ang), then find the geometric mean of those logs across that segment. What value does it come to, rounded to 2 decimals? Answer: 3.40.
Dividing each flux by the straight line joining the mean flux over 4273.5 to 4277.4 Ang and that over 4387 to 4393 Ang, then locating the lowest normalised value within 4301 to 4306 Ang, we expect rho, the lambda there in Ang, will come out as 4304.57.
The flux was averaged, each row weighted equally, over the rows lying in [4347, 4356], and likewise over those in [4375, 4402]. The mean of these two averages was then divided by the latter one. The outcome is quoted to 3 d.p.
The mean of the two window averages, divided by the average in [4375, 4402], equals 0.999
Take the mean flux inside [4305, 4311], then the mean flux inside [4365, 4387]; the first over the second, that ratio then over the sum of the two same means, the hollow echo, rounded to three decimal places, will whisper 0.014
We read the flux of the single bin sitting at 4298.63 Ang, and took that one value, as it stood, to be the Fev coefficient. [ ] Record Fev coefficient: 21.19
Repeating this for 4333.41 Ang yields 26.68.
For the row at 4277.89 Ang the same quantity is 25.04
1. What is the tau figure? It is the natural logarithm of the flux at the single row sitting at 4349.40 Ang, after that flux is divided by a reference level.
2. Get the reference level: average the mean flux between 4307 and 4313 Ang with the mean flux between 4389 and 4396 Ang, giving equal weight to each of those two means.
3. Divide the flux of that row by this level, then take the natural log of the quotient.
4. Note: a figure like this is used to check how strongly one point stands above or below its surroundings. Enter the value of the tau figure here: 0.24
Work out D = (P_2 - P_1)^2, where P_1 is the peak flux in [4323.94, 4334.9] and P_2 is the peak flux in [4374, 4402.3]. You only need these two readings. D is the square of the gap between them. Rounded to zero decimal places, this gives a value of 16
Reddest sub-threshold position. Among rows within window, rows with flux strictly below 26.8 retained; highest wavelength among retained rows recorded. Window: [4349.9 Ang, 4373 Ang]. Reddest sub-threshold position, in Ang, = 4355.42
